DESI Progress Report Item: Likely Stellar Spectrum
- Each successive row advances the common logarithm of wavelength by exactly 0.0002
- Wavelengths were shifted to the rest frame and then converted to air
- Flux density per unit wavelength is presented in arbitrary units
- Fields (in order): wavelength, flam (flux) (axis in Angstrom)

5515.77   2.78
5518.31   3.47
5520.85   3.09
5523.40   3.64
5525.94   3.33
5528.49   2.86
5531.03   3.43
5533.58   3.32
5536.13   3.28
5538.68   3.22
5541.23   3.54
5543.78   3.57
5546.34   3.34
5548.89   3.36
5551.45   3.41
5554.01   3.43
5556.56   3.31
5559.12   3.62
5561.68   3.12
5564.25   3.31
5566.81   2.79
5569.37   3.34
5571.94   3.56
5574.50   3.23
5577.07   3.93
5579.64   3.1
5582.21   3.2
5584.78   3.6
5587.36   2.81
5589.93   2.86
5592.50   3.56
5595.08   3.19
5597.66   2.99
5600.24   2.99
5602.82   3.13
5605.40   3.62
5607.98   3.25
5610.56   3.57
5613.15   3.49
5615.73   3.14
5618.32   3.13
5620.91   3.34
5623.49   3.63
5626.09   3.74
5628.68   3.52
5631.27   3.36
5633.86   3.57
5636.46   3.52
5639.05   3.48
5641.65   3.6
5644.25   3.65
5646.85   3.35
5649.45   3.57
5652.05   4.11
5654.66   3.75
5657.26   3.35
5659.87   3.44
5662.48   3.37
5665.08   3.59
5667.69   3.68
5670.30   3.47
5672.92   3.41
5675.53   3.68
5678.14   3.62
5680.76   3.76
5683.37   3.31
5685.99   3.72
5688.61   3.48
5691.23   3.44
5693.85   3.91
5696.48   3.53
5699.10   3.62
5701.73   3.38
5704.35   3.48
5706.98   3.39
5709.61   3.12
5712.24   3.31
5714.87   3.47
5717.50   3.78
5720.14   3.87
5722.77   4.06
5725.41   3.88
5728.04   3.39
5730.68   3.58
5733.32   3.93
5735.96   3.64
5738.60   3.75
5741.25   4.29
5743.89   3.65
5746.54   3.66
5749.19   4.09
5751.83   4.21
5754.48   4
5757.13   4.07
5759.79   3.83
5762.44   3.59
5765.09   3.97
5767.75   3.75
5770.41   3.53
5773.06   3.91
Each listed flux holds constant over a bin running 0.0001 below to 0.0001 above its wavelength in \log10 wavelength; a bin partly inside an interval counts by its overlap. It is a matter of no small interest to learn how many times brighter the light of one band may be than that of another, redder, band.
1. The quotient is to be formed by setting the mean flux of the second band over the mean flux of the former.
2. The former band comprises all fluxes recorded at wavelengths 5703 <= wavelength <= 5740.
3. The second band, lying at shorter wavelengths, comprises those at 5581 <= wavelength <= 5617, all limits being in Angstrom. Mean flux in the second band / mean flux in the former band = 0.90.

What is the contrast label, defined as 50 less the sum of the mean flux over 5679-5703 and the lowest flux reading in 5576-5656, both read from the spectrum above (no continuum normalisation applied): 43.62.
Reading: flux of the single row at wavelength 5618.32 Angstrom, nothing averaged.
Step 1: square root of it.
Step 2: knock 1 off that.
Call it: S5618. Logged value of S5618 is 0.77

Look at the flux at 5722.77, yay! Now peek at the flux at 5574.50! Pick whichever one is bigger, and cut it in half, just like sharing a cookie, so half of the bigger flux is 2.03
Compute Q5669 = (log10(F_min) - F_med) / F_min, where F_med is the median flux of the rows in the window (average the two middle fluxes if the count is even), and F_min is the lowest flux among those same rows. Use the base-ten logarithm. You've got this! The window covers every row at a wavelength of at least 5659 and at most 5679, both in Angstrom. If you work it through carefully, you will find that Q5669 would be -0.89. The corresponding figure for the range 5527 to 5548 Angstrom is -1.00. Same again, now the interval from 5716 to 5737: -0.97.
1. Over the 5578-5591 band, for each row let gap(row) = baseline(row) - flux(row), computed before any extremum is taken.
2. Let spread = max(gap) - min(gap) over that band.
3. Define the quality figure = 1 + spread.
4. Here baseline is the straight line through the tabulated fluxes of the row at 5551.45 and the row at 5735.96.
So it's 1.8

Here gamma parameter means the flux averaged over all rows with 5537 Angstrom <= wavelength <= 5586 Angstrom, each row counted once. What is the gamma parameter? 3.4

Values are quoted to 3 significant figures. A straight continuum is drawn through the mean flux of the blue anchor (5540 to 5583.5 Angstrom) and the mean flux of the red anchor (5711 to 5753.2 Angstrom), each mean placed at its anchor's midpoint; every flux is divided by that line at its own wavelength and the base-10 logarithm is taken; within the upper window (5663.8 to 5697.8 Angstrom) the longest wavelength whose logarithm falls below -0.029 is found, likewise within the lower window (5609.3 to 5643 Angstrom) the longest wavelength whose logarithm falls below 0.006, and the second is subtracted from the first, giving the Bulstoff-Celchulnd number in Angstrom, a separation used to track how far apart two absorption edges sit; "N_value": 49.6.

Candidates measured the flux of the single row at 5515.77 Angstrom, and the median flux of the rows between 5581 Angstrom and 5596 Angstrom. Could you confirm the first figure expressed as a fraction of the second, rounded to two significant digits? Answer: 0.87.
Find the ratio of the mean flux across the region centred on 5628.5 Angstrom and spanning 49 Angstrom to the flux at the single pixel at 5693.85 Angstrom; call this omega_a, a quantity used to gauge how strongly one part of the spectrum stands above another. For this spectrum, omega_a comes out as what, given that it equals 0.90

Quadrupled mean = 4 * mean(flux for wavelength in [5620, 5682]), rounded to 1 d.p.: 14.3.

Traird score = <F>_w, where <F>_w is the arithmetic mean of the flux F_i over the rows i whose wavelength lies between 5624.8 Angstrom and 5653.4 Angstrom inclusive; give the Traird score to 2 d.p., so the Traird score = 3.59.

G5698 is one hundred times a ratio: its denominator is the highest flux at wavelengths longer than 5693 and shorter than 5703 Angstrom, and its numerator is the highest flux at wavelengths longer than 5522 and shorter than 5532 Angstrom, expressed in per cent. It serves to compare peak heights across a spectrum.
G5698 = 93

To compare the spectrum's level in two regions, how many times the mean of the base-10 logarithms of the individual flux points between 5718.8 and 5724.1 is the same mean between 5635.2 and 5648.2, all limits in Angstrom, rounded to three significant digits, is 1.09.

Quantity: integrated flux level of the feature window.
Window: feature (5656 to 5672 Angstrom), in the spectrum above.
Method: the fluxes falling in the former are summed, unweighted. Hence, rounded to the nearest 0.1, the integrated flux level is 20.9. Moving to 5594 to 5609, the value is 19.2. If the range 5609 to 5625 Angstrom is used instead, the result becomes 20.3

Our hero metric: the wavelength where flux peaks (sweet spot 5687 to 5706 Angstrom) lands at 5693.85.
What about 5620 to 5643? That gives 5626.09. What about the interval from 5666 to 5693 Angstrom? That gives 5680.76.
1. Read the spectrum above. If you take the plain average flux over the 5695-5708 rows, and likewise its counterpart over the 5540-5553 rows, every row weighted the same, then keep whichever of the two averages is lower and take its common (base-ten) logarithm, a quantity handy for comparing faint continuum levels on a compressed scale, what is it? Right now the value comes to 0.537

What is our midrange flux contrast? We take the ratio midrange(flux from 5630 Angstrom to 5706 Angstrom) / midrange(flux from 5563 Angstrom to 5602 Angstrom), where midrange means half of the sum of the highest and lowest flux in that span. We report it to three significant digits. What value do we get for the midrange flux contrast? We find 1.10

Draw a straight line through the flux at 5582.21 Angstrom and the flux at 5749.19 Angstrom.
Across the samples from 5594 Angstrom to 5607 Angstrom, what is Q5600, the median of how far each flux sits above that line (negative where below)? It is -0.18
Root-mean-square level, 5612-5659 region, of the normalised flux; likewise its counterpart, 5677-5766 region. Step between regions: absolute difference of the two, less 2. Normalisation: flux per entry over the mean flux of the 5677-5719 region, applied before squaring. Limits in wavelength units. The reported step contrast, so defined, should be -1.95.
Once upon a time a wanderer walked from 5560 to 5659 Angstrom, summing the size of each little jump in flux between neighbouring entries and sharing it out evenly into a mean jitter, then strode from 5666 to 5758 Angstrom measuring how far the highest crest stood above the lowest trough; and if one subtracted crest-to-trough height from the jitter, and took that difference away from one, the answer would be 1.87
